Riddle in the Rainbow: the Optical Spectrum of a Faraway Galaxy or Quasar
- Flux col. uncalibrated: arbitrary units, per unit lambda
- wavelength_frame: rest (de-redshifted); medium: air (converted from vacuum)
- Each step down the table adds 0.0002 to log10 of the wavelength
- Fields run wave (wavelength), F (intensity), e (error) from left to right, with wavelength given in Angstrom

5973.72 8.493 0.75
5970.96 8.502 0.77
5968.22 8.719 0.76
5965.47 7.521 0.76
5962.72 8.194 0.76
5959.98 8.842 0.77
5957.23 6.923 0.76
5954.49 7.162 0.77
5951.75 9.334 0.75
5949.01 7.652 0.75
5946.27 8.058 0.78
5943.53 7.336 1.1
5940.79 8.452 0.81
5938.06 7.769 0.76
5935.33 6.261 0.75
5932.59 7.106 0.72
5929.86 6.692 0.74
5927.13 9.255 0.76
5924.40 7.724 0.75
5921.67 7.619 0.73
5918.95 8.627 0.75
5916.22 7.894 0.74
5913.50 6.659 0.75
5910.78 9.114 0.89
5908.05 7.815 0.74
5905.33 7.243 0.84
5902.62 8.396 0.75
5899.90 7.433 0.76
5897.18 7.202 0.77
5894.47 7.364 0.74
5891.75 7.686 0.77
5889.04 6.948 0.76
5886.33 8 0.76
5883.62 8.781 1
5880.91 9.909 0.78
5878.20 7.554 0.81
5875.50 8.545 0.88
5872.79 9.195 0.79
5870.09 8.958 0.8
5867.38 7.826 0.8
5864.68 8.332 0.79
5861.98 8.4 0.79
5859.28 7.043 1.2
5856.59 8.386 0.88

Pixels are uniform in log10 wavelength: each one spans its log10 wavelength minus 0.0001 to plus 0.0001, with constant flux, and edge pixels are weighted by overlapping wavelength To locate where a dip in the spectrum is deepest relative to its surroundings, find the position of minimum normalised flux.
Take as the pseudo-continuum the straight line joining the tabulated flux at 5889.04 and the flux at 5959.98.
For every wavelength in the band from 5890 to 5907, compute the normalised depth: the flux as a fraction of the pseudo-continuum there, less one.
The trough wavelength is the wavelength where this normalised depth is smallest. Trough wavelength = 5905.33 Angstrom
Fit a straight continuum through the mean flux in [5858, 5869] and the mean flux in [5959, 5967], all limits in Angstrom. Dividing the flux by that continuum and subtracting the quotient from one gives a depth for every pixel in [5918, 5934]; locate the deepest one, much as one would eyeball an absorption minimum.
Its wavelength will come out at 5929.86 Angstrom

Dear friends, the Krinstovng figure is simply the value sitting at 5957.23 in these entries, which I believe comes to 6.923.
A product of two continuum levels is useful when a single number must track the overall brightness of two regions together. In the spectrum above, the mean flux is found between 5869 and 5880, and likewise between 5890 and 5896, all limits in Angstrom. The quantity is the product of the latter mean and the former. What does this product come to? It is 64.4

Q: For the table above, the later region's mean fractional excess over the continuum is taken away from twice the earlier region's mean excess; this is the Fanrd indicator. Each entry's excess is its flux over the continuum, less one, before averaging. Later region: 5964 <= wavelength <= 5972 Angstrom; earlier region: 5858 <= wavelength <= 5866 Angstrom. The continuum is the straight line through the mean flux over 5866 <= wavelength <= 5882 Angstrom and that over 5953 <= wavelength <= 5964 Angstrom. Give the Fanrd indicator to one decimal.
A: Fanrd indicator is -0.3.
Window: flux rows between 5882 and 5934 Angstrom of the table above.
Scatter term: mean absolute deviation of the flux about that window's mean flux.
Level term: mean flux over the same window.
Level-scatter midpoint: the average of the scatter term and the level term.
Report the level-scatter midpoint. 4.19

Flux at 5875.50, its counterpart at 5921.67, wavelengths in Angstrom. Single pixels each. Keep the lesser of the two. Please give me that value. 7.6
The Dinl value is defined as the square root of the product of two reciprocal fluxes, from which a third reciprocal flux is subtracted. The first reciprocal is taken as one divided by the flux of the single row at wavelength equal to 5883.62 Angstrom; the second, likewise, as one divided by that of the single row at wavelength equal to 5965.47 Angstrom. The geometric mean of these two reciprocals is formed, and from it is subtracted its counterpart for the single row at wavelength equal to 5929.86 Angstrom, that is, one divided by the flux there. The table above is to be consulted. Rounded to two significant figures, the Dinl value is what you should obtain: -0.026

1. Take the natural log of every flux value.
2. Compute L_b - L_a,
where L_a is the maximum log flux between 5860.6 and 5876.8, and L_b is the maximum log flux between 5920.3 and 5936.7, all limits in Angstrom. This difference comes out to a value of 0.01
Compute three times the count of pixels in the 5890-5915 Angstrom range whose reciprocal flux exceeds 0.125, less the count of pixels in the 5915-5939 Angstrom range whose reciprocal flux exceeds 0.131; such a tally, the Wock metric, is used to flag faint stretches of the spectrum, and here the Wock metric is 17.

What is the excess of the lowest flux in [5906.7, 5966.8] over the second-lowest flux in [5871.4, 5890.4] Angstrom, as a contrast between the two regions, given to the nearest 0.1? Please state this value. -1.3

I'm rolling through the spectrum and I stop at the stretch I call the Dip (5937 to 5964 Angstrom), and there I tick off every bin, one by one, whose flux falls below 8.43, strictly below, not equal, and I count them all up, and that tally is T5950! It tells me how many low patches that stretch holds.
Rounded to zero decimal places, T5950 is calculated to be 7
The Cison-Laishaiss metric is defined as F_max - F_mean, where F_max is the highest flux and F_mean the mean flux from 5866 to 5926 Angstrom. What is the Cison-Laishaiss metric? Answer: 1.9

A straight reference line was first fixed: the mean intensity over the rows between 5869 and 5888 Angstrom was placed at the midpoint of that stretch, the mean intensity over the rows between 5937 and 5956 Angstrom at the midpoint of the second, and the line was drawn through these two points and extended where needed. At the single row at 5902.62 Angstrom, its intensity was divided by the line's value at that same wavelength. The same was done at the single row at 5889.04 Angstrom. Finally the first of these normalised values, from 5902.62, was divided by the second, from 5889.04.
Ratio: 1.23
